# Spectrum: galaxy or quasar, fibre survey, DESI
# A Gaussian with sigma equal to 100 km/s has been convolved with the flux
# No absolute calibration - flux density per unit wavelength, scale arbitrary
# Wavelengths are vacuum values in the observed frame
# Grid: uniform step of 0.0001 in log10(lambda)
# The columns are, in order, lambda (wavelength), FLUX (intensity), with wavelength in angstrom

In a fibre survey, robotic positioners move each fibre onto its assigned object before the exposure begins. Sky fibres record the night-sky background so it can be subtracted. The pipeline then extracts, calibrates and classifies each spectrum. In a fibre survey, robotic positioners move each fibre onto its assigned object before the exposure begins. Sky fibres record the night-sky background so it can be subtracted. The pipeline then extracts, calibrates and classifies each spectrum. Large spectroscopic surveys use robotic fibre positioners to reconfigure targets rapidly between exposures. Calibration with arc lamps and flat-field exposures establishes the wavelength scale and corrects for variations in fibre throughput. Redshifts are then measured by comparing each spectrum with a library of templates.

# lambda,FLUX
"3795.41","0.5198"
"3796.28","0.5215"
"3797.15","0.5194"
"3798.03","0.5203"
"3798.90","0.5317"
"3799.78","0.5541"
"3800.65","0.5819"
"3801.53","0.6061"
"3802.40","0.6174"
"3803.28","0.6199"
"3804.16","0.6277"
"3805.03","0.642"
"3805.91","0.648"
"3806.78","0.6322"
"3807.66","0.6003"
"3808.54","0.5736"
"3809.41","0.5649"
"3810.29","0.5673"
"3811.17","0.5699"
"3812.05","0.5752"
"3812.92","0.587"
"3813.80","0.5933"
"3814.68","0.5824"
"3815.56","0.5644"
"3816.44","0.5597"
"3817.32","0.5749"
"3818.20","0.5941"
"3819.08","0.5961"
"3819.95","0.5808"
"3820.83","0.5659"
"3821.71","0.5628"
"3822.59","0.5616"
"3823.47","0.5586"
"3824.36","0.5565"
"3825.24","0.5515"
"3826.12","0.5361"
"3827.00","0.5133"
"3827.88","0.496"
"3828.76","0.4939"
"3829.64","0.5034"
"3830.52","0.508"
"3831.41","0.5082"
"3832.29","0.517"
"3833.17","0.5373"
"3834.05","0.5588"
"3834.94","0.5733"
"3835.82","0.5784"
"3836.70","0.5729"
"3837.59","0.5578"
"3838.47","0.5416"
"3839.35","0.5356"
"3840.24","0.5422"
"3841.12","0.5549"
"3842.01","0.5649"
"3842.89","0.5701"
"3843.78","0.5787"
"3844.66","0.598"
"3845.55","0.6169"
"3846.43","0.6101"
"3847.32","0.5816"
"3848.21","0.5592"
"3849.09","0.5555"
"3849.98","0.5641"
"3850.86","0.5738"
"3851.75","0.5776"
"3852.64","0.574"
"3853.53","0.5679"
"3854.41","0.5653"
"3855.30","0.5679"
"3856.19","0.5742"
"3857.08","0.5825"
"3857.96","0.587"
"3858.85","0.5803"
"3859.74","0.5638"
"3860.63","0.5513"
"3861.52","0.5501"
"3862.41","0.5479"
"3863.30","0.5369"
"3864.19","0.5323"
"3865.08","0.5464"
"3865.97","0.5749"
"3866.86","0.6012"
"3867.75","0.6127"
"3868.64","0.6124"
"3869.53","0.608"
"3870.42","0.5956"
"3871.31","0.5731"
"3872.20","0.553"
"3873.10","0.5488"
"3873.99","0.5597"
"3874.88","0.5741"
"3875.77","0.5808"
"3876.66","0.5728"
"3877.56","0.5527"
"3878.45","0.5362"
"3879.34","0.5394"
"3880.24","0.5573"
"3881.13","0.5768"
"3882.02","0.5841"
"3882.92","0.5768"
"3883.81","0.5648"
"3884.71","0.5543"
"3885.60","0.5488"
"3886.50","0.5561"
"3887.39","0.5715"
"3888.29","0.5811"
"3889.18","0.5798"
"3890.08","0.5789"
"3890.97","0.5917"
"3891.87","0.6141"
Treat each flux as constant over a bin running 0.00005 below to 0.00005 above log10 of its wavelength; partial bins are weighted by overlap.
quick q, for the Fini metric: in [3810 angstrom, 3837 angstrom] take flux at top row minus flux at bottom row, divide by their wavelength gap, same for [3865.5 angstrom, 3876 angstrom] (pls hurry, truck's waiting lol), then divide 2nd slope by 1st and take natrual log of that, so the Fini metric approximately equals 1.0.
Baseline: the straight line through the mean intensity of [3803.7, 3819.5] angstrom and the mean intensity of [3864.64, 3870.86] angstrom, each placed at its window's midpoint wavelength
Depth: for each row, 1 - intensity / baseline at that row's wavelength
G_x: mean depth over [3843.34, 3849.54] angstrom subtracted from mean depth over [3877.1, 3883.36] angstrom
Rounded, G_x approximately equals 0.04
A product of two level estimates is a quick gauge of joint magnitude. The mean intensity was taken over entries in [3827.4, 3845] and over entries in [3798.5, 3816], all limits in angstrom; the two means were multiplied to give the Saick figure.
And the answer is 0.322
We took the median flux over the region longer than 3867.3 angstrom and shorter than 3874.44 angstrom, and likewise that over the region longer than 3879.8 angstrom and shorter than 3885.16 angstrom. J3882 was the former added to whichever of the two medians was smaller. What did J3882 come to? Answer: 1.155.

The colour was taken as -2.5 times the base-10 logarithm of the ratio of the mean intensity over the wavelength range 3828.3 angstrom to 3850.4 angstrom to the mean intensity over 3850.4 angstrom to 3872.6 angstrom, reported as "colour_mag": 0.03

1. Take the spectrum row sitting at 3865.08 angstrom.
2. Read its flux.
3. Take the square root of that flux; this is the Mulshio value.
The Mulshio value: 0.739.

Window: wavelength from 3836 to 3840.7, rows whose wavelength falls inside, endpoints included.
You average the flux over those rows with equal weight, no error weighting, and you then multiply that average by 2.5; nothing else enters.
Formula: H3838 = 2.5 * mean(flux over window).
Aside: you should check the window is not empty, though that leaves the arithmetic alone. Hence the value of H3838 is 1.38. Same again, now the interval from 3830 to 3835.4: 1.33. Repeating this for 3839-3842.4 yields 1.37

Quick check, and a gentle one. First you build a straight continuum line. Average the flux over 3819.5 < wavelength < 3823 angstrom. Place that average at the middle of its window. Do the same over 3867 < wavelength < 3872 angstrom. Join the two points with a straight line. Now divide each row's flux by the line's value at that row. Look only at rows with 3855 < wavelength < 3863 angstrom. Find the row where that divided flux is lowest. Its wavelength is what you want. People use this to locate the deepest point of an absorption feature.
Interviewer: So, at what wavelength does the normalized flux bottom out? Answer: 3862.41 angstrom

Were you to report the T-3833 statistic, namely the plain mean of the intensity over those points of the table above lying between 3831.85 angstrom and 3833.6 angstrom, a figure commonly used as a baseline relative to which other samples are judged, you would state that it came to 0.53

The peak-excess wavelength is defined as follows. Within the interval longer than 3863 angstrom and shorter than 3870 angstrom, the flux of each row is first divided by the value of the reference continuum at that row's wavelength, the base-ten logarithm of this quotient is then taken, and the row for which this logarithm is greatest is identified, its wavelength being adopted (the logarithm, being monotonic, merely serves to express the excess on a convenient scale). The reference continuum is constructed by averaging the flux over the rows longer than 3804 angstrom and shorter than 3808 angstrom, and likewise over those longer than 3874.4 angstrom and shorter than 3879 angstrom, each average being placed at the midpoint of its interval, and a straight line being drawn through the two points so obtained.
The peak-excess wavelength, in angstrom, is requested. 3868.64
